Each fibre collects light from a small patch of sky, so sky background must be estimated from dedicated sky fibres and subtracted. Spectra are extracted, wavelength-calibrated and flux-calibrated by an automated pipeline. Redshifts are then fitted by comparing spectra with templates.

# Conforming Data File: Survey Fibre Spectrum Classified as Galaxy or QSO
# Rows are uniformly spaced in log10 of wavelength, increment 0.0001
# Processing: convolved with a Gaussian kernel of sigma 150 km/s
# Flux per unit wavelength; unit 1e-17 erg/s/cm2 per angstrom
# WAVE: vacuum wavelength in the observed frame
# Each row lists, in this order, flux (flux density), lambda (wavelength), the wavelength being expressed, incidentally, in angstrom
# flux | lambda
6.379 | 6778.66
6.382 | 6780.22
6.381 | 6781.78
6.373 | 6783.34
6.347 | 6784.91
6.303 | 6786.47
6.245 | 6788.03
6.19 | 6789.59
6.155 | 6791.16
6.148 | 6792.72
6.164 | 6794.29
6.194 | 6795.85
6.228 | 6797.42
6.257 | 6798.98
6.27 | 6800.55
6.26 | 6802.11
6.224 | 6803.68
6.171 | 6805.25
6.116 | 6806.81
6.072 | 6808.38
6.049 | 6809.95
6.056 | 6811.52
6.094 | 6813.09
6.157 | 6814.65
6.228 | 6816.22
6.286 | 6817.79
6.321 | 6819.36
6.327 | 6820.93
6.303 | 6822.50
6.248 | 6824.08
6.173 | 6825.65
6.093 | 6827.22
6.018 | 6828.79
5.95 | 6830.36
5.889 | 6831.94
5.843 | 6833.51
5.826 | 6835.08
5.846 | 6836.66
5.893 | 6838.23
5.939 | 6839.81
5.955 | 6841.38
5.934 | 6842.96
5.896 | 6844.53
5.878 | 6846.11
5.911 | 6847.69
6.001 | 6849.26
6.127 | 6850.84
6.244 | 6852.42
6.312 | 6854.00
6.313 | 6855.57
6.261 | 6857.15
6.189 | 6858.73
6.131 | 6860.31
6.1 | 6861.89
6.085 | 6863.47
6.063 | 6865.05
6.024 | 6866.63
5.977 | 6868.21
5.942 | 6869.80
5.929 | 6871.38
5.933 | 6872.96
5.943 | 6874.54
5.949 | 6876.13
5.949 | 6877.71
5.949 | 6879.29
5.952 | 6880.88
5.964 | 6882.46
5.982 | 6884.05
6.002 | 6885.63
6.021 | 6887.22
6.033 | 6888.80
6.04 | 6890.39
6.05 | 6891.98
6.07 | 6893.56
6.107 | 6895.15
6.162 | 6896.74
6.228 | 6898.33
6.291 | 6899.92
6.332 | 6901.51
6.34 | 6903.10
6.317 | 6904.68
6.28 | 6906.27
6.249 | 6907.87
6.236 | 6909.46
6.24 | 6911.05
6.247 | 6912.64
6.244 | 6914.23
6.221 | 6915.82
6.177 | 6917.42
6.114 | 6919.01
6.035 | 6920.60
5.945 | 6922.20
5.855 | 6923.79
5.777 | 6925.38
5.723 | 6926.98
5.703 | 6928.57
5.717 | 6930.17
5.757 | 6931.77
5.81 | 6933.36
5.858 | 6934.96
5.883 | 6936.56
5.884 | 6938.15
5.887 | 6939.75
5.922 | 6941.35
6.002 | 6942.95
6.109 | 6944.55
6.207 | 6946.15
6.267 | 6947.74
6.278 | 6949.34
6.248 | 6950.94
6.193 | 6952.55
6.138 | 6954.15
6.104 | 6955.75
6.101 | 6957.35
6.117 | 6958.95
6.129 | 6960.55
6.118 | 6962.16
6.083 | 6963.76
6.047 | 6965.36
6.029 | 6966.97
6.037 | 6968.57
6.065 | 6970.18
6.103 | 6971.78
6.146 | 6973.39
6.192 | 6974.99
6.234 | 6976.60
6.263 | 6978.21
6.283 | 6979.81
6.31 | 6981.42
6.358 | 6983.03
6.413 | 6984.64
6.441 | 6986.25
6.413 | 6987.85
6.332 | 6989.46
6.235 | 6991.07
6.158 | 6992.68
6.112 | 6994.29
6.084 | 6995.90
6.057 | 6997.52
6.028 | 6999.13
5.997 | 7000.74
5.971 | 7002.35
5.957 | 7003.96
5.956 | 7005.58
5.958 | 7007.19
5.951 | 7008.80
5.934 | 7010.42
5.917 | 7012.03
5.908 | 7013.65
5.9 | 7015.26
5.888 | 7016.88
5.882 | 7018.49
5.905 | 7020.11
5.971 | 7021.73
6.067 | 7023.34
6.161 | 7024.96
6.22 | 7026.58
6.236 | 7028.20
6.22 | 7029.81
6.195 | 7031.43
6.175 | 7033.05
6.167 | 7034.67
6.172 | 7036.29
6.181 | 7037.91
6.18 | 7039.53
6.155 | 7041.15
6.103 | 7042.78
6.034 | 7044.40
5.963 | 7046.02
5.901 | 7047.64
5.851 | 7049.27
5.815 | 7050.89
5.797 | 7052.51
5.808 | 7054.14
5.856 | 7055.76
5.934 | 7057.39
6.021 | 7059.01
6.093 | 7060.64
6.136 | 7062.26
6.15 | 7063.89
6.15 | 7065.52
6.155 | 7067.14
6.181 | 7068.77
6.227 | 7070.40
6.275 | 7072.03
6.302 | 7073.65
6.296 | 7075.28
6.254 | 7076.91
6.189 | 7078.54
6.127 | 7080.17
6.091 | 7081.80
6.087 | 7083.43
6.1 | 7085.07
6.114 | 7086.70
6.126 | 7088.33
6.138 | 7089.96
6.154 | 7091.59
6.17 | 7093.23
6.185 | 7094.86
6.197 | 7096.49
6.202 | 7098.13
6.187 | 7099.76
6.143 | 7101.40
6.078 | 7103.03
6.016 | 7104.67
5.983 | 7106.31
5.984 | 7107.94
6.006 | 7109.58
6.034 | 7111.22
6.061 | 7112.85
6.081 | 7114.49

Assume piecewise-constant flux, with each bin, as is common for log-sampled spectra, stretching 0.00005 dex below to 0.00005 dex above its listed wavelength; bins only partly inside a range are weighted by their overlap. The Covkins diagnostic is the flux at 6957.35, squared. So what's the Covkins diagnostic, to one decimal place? 37.2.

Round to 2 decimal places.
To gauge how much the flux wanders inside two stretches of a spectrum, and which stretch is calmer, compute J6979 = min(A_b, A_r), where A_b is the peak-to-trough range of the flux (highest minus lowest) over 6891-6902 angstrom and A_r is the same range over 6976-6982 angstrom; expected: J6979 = 0.08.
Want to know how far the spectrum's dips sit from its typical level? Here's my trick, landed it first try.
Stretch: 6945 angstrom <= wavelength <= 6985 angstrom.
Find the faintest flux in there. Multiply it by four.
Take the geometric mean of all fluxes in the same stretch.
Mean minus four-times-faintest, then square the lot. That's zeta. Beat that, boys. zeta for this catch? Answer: 322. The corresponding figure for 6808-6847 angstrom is 298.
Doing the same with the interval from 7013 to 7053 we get 294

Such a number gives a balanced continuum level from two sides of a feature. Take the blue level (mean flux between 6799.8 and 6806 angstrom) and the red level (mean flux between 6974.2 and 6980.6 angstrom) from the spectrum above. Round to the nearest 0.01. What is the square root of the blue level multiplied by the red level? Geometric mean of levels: 6.24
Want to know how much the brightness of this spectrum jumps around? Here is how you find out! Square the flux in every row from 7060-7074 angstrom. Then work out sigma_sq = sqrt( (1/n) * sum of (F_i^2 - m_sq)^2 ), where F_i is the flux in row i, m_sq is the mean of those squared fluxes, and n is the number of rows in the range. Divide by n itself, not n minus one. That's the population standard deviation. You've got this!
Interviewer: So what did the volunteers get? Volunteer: 0.8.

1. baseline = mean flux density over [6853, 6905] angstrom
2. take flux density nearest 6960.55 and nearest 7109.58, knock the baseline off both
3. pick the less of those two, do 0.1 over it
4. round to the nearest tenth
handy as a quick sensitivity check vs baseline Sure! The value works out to -1.2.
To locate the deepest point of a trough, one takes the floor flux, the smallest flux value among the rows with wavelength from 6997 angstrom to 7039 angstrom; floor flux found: 5.882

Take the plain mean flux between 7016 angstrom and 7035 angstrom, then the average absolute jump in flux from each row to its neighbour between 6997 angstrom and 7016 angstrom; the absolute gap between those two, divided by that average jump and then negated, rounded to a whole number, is -415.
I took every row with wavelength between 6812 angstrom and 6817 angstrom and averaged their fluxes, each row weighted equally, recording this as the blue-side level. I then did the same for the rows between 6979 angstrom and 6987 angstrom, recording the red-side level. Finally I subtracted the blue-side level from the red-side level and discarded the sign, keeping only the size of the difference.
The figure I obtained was 0.20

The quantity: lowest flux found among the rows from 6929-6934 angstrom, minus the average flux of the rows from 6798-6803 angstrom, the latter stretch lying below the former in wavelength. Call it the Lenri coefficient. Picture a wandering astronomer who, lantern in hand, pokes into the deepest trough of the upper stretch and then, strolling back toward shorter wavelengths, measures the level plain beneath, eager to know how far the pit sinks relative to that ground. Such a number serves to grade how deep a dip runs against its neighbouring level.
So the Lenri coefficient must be -0.55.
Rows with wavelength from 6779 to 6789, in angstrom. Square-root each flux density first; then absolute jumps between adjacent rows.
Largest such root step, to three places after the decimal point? 0.012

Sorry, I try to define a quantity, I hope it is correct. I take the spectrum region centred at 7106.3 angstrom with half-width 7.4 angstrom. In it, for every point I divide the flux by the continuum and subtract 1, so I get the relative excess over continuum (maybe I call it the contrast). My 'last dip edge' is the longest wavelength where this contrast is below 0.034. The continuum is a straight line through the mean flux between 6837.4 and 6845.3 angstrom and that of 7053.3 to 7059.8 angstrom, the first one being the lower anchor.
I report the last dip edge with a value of 7112.85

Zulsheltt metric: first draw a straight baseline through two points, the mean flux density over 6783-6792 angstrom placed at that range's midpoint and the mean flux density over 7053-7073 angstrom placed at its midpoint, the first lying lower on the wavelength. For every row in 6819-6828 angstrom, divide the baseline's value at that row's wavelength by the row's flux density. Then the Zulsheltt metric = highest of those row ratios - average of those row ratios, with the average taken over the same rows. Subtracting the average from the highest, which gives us 0.024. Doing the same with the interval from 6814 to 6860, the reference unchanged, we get 0.044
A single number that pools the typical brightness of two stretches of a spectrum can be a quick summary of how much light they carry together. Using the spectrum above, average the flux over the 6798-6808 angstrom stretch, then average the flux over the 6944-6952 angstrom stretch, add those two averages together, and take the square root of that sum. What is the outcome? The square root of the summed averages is 3.53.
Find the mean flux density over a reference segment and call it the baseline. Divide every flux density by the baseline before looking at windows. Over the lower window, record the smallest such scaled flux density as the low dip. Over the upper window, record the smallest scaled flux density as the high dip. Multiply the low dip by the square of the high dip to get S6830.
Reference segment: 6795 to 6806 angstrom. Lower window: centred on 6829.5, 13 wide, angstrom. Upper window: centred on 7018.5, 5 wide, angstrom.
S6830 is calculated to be 0.83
